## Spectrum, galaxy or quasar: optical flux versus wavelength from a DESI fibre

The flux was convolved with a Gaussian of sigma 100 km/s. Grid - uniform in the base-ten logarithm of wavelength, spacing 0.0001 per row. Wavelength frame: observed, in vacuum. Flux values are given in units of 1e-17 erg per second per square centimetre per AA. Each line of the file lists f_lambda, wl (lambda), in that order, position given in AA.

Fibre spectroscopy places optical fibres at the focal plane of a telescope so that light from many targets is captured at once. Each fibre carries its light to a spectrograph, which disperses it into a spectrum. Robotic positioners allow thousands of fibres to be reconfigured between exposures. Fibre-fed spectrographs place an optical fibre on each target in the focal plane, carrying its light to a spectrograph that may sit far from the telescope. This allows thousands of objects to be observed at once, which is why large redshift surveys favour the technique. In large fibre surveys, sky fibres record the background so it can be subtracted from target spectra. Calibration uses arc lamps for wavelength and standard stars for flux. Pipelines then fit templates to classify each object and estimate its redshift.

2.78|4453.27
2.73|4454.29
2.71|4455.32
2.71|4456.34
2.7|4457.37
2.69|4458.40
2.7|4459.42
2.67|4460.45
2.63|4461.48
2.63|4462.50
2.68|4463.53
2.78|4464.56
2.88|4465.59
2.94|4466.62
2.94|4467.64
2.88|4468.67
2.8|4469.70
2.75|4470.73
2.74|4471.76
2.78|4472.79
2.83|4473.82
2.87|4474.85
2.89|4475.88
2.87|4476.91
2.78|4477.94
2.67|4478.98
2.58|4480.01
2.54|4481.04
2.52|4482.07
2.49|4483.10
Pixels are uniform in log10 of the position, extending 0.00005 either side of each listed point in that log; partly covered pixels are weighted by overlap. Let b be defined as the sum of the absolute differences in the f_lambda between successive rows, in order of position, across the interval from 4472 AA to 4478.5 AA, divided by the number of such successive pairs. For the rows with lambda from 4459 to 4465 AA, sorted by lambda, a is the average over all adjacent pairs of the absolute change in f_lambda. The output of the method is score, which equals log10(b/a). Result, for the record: 0.00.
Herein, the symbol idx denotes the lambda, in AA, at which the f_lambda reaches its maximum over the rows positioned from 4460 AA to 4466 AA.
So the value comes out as 4465.59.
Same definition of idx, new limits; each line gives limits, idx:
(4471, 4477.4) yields 4475.88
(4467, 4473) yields 4467.64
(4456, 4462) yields 4456.34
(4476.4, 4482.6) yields 4476.91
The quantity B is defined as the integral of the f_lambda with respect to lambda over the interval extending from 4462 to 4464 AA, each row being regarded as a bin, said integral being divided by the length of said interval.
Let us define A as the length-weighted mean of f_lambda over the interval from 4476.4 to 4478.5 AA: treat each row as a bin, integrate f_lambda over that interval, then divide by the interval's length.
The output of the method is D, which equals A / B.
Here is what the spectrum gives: 1.06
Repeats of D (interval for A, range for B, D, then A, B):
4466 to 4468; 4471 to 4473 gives 1.07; 2.95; 2.75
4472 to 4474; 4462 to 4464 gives 1.05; 2.79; 2.65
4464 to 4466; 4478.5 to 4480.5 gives 1.07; 2.82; 2.63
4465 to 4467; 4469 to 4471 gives 1.04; 2.90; 2.79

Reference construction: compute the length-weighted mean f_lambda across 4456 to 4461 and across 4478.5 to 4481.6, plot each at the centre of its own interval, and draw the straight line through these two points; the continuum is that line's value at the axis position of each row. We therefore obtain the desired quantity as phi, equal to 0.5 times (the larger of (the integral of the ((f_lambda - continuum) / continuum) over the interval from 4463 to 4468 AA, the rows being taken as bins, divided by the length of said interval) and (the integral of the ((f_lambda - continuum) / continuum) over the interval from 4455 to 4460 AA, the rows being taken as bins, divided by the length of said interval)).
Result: 0.034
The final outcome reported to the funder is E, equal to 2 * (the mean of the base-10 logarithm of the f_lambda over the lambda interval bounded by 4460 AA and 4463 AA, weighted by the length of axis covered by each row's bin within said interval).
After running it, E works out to 0.845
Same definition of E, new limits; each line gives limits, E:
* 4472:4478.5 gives 0.903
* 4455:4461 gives 0.861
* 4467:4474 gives 0.901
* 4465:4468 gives 0.931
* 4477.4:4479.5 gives 0.868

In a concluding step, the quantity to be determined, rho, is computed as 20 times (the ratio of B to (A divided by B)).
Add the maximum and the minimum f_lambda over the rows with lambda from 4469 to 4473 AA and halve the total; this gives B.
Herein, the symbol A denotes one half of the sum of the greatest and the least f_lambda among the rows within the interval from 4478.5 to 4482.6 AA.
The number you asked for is 59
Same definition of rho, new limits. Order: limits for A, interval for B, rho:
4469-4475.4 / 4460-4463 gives 50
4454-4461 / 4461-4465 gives 54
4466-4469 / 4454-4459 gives 50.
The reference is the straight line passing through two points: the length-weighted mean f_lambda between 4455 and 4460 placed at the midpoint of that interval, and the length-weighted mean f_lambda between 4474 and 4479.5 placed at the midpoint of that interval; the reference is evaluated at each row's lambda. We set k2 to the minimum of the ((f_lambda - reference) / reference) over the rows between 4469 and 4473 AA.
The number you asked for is -0.02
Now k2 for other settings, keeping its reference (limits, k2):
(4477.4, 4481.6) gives -0.11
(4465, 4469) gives 0.04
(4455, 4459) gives -0.01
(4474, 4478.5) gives -0.01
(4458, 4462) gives -0.04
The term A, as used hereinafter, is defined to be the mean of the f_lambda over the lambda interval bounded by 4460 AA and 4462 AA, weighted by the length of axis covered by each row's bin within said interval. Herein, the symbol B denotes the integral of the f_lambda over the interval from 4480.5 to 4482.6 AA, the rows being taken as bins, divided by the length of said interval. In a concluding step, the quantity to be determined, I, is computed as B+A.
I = 5.2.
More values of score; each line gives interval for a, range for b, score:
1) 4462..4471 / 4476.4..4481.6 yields 0.12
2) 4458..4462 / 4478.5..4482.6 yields 0.27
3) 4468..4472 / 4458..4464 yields -0.25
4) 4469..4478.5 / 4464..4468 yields 0.12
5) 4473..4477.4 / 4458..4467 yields 0.26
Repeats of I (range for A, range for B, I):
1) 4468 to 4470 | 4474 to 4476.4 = 5.7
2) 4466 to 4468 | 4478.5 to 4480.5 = 5.6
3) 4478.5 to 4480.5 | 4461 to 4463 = 5.3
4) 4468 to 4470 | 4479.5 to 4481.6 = 5.4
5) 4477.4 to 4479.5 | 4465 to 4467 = 5.6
